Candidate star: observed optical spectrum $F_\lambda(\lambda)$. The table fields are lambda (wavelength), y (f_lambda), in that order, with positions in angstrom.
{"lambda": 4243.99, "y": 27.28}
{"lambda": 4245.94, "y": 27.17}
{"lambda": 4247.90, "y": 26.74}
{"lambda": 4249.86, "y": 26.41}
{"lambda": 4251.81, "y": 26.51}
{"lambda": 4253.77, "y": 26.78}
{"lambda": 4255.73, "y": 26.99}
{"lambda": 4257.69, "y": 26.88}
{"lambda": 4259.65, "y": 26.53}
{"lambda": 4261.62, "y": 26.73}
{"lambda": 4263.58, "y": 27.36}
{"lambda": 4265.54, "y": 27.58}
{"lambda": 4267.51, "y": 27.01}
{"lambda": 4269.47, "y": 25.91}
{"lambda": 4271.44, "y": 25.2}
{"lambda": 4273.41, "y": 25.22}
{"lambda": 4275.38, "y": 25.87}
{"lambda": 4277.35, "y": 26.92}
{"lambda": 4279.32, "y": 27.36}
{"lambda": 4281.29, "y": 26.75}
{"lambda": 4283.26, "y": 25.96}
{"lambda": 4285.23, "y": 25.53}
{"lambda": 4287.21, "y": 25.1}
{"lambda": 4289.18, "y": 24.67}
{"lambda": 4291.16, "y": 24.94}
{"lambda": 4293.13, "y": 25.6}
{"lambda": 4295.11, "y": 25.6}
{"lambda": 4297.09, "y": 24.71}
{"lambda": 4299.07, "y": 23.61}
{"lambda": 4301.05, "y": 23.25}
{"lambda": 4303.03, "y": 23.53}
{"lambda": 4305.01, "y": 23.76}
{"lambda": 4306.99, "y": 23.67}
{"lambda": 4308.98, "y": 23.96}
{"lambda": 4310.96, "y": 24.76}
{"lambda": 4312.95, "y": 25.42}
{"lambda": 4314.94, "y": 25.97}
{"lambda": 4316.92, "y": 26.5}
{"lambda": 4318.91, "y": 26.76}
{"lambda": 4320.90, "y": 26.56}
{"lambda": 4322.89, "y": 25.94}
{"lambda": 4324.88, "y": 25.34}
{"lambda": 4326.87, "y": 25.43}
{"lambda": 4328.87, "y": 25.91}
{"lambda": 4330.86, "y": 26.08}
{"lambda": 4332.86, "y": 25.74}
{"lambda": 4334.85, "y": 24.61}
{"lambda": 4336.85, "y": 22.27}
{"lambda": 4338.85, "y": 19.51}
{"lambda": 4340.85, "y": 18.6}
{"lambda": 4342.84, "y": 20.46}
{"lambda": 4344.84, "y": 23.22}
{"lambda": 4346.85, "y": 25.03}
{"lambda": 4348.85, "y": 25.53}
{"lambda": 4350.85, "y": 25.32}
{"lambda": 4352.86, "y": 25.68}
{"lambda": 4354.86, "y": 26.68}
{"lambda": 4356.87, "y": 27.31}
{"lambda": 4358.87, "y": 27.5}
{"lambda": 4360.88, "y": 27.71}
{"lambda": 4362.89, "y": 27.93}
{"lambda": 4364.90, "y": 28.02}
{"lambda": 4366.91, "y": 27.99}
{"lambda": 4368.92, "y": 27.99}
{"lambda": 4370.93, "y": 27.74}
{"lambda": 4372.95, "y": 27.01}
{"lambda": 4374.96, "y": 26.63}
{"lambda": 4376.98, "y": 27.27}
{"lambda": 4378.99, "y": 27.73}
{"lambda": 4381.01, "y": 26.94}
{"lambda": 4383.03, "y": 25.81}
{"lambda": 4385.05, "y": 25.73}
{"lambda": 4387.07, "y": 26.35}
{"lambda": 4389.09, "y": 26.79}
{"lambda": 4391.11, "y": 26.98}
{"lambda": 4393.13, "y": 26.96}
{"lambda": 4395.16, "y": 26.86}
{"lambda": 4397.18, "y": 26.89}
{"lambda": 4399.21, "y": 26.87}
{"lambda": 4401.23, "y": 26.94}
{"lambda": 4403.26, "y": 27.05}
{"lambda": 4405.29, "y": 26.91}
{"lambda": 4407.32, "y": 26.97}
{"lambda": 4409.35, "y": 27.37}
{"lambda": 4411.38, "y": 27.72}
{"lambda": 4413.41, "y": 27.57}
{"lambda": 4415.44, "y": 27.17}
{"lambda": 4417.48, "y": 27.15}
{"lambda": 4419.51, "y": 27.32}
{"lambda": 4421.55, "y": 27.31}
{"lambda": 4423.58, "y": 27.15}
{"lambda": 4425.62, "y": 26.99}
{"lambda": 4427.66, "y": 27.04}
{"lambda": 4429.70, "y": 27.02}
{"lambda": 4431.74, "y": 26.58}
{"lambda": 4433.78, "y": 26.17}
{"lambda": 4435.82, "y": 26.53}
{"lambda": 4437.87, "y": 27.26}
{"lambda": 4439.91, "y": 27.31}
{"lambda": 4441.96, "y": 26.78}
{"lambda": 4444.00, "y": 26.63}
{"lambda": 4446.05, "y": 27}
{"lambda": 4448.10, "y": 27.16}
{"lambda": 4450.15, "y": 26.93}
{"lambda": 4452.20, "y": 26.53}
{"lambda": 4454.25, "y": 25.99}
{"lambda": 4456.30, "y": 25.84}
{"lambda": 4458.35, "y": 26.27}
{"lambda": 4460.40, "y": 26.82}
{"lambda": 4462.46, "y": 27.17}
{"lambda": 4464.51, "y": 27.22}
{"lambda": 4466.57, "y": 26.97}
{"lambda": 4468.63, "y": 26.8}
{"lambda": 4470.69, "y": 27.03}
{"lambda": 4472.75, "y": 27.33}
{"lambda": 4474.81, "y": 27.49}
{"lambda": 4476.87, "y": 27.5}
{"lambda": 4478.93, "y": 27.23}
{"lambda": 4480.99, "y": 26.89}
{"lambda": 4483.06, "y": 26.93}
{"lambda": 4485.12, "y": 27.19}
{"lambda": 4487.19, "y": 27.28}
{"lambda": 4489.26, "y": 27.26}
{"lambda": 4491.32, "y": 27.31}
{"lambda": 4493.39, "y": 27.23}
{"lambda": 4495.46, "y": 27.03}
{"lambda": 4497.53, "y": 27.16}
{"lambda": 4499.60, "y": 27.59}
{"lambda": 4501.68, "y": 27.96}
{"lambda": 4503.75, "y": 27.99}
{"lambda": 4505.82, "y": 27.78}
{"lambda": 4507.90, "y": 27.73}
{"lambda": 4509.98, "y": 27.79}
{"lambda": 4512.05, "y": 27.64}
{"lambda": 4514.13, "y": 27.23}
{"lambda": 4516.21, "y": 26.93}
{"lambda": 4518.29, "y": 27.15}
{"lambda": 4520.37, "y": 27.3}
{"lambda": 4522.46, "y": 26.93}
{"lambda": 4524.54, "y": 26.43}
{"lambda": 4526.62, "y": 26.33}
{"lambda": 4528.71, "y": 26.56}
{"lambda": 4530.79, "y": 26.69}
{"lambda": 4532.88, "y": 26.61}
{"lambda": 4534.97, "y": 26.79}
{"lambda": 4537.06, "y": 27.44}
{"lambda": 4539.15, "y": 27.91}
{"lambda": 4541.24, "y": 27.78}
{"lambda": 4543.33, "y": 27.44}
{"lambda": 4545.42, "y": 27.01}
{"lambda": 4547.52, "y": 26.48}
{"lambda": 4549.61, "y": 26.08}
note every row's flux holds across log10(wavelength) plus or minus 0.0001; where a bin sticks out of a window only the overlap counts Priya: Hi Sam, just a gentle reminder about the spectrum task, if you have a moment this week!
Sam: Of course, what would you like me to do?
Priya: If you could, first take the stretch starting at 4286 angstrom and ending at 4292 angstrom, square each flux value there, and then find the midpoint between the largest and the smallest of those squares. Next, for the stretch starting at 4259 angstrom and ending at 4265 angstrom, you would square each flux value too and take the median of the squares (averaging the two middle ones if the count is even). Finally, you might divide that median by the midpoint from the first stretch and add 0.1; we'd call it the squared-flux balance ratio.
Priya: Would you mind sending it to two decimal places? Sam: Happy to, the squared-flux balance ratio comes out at 1.25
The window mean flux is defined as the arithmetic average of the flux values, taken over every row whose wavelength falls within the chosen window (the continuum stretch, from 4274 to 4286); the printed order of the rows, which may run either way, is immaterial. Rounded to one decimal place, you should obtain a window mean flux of 26.4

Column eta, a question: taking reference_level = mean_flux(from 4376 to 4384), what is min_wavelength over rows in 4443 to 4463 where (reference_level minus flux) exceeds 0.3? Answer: 4444.00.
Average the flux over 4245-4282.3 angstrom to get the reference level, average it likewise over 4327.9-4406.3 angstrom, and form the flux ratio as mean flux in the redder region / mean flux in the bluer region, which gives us 0.98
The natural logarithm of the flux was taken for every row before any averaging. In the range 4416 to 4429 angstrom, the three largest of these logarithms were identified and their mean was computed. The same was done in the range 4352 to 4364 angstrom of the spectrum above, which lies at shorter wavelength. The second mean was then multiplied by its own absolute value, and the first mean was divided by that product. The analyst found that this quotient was 0.300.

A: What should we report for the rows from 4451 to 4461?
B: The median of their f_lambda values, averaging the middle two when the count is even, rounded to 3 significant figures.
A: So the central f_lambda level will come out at 26.3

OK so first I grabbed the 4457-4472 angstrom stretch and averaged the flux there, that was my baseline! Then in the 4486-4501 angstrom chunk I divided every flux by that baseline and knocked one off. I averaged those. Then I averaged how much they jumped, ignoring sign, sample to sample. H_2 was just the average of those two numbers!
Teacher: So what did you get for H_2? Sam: 0.010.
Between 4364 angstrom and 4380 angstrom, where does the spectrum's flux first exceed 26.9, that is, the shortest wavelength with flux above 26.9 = 4364.90 angstrom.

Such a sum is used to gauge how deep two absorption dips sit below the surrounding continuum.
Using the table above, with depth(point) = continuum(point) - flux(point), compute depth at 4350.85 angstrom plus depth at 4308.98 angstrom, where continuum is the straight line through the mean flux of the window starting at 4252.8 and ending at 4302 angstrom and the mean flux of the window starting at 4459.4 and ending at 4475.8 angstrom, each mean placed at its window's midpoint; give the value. 3.2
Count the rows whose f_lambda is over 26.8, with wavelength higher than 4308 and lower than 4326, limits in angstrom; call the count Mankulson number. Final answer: 0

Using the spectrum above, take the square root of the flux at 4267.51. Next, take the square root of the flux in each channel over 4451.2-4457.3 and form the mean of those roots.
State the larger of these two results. 5.20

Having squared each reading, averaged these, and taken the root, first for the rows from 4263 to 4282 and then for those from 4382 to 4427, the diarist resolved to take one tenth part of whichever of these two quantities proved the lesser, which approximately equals 2.65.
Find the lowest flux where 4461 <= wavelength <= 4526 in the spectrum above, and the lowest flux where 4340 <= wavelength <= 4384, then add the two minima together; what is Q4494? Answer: 45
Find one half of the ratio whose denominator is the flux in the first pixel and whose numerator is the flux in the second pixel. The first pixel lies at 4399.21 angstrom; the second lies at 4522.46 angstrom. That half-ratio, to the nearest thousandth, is 0.501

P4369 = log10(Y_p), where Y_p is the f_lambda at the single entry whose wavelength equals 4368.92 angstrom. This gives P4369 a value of 1.45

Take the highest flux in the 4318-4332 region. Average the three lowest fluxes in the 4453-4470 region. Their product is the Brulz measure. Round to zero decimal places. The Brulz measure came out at 697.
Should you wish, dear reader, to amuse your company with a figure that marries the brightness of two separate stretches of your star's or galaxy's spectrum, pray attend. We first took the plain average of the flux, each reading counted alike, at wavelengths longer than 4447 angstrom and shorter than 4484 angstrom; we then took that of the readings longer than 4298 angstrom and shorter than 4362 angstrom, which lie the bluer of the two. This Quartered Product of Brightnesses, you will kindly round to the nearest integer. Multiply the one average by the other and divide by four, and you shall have 166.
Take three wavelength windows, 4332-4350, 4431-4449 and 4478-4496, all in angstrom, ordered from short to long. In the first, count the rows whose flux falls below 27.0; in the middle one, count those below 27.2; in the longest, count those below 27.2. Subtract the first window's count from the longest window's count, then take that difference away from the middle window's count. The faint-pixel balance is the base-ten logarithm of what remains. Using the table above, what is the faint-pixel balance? 1.08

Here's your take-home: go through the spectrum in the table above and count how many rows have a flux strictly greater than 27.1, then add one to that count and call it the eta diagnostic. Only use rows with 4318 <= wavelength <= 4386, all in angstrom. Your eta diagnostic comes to 11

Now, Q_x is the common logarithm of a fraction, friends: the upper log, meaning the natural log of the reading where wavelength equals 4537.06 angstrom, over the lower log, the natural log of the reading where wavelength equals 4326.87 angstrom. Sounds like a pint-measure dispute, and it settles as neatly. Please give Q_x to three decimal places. 0.010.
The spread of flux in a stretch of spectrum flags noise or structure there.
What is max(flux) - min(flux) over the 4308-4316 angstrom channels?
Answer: 2.0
